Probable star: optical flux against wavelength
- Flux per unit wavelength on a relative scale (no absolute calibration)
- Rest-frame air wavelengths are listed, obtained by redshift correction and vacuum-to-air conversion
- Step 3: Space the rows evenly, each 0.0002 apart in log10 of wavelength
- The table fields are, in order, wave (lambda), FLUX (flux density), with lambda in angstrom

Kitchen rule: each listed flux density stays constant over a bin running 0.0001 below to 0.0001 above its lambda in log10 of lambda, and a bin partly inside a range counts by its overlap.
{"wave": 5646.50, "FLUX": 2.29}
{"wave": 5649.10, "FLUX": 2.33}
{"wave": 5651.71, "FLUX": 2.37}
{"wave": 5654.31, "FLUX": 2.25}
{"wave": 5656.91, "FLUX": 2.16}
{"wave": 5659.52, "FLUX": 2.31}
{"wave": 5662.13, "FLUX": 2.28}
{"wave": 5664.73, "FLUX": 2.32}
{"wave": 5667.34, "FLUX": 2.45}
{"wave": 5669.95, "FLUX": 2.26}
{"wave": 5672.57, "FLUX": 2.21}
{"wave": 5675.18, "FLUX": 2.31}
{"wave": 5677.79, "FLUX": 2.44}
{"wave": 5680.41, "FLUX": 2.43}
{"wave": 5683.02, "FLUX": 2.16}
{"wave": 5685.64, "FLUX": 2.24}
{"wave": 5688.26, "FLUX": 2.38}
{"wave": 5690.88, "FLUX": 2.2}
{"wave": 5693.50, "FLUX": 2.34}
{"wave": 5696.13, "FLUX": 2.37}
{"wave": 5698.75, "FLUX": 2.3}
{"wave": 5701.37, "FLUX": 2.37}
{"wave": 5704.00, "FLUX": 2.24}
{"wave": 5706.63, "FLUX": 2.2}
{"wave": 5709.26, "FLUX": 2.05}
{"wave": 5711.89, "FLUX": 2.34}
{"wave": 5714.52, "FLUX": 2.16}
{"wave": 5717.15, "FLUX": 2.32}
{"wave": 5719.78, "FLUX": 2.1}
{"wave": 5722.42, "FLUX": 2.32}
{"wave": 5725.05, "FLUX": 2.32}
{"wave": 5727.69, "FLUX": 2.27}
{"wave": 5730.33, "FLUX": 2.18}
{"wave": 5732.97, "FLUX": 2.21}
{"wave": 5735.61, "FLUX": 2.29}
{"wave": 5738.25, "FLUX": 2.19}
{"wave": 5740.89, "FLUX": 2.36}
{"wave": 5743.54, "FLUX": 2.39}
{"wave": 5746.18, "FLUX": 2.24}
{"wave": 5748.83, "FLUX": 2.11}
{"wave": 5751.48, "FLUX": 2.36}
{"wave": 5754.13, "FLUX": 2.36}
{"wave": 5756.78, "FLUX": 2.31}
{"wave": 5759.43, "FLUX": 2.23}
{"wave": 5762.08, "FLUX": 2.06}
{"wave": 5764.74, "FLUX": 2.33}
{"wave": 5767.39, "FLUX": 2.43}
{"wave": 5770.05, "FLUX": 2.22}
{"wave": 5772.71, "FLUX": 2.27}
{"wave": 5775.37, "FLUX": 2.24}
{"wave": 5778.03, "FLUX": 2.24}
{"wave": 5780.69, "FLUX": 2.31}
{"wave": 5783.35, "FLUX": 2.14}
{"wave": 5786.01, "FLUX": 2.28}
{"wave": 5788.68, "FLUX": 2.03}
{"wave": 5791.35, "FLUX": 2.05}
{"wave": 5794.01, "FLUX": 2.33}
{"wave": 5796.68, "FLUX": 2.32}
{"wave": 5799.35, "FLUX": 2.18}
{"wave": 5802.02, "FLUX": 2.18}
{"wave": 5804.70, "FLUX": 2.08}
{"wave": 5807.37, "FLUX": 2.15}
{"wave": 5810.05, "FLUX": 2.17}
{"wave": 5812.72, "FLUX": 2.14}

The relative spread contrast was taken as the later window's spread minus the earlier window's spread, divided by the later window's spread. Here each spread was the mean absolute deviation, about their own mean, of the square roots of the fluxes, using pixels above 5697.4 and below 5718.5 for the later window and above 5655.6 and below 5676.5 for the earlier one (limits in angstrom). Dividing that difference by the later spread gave 0.30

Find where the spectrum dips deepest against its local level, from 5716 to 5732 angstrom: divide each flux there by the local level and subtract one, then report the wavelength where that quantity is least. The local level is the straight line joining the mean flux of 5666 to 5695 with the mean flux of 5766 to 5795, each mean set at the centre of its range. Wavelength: 5719.78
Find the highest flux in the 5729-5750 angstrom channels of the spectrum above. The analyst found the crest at 2.39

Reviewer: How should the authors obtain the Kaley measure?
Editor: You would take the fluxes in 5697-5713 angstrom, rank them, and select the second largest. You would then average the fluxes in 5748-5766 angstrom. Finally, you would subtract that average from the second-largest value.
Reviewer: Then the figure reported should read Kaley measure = 0.09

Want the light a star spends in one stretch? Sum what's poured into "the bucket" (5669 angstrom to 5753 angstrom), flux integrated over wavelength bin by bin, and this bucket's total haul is 191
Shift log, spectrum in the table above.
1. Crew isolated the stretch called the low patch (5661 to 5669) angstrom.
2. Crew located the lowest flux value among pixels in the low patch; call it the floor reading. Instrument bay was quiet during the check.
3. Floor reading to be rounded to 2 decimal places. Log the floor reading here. 2.28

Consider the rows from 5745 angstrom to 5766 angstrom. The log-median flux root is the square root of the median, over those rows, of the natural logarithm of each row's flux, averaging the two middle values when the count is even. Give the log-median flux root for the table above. 0.907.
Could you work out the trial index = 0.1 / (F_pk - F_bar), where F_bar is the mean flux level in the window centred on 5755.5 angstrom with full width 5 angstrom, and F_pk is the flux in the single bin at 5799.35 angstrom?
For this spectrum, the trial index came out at -0.65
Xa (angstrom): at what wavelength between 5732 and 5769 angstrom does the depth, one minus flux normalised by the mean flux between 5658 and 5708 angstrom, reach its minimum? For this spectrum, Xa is 5767.39 angstrom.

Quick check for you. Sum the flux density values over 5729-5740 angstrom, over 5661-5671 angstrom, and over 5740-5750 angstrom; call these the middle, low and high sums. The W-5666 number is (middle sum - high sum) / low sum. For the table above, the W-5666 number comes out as -0.025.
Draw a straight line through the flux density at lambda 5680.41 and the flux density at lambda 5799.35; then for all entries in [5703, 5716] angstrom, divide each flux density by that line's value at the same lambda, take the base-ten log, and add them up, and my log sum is -0.17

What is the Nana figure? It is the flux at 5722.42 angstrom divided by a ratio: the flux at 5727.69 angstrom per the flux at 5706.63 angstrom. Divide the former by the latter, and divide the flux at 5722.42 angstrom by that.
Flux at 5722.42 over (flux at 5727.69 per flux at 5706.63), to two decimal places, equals 2.25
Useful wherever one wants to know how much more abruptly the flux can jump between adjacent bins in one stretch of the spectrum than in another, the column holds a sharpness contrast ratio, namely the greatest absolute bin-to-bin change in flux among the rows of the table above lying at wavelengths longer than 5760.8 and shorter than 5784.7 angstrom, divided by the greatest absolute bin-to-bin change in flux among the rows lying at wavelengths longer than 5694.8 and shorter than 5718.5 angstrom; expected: 0.93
